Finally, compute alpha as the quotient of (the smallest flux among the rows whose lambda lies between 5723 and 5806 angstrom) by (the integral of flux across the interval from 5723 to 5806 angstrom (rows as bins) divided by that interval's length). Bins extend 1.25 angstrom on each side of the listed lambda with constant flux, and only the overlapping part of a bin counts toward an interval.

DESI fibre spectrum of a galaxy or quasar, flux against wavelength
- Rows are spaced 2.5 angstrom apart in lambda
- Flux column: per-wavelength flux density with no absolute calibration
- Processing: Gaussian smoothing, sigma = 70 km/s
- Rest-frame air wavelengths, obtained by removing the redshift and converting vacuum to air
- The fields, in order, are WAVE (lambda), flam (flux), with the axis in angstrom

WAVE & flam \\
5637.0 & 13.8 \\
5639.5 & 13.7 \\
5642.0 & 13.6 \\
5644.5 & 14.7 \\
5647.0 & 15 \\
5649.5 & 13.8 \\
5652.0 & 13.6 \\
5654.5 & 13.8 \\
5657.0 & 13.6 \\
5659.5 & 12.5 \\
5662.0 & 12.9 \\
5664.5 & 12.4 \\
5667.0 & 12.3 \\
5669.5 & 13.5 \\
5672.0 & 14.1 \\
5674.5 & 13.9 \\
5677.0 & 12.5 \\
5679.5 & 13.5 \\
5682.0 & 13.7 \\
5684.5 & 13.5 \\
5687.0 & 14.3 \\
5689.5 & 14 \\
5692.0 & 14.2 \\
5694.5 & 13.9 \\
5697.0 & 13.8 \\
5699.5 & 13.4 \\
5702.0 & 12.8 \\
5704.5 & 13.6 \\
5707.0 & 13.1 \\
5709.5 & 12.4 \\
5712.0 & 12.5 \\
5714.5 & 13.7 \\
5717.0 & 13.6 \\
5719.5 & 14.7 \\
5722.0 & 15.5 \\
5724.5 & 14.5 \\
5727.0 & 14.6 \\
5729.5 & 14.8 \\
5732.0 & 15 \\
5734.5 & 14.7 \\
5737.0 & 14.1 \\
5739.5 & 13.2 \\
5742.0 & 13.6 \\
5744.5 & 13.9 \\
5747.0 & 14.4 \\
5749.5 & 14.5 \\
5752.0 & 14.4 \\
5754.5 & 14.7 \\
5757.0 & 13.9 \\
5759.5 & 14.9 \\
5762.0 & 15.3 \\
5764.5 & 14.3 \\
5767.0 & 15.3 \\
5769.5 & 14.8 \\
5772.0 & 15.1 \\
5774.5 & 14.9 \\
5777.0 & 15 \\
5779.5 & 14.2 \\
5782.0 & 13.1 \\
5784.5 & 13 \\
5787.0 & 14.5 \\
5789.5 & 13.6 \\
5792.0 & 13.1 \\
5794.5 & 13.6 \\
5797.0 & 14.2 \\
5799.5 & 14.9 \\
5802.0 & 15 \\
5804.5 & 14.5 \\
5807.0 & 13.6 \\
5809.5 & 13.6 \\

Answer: 0.91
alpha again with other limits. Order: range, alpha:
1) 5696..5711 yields 0.94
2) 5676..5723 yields 0.91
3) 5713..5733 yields 0.94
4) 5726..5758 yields 0.92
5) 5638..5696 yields 0.90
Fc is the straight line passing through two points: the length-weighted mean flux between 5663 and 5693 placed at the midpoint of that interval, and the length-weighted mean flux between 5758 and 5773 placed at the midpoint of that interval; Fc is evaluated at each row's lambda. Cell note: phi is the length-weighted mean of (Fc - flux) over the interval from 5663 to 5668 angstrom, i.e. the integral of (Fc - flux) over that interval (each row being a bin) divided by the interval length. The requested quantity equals 0.9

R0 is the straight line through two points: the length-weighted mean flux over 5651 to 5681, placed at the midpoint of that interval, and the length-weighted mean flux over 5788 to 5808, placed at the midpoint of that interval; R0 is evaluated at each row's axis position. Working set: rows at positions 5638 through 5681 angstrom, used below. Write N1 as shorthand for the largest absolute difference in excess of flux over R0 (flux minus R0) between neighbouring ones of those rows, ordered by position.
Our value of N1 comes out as 1.42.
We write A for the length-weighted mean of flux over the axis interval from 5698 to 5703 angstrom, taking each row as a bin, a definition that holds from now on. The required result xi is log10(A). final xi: 1.12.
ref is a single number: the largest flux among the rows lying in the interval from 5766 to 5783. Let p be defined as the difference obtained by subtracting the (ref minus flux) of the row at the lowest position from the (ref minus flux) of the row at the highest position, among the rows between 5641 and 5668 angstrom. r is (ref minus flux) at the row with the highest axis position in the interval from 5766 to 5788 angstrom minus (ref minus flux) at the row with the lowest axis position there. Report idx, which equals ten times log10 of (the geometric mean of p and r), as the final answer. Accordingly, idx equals 0.1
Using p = 1.3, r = 0.8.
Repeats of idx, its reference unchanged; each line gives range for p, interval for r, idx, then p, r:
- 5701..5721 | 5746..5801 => -0.1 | -1.9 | -0.5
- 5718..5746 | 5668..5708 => -2.5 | 0.8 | 0.4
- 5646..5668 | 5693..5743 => -0.5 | 2.7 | 0.3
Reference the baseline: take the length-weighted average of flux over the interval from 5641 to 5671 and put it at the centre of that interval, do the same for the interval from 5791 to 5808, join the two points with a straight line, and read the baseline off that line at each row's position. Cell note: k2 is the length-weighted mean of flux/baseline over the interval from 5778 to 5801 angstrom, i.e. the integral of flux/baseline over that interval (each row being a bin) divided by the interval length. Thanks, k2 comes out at 0.98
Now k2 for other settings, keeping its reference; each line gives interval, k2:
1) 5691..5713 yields 0.97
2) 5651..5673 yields 0.98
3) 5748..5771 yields 1.05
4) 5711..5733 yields 1.04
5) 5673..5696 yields 1.01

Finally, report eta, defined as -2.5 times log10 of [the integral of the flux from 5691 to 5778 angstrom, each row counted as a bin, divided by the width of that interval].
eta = -2.88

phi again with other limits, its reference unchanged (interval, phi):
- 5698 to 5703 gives 0.7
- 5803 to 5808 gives 1.5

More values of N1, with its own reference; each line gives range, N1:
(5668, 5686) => 1.42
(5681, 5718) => 1.18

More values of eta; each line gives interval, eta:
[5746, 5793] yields -2.89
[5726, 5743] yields -2.89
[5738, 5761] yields -2.88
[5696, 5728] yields -2.84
